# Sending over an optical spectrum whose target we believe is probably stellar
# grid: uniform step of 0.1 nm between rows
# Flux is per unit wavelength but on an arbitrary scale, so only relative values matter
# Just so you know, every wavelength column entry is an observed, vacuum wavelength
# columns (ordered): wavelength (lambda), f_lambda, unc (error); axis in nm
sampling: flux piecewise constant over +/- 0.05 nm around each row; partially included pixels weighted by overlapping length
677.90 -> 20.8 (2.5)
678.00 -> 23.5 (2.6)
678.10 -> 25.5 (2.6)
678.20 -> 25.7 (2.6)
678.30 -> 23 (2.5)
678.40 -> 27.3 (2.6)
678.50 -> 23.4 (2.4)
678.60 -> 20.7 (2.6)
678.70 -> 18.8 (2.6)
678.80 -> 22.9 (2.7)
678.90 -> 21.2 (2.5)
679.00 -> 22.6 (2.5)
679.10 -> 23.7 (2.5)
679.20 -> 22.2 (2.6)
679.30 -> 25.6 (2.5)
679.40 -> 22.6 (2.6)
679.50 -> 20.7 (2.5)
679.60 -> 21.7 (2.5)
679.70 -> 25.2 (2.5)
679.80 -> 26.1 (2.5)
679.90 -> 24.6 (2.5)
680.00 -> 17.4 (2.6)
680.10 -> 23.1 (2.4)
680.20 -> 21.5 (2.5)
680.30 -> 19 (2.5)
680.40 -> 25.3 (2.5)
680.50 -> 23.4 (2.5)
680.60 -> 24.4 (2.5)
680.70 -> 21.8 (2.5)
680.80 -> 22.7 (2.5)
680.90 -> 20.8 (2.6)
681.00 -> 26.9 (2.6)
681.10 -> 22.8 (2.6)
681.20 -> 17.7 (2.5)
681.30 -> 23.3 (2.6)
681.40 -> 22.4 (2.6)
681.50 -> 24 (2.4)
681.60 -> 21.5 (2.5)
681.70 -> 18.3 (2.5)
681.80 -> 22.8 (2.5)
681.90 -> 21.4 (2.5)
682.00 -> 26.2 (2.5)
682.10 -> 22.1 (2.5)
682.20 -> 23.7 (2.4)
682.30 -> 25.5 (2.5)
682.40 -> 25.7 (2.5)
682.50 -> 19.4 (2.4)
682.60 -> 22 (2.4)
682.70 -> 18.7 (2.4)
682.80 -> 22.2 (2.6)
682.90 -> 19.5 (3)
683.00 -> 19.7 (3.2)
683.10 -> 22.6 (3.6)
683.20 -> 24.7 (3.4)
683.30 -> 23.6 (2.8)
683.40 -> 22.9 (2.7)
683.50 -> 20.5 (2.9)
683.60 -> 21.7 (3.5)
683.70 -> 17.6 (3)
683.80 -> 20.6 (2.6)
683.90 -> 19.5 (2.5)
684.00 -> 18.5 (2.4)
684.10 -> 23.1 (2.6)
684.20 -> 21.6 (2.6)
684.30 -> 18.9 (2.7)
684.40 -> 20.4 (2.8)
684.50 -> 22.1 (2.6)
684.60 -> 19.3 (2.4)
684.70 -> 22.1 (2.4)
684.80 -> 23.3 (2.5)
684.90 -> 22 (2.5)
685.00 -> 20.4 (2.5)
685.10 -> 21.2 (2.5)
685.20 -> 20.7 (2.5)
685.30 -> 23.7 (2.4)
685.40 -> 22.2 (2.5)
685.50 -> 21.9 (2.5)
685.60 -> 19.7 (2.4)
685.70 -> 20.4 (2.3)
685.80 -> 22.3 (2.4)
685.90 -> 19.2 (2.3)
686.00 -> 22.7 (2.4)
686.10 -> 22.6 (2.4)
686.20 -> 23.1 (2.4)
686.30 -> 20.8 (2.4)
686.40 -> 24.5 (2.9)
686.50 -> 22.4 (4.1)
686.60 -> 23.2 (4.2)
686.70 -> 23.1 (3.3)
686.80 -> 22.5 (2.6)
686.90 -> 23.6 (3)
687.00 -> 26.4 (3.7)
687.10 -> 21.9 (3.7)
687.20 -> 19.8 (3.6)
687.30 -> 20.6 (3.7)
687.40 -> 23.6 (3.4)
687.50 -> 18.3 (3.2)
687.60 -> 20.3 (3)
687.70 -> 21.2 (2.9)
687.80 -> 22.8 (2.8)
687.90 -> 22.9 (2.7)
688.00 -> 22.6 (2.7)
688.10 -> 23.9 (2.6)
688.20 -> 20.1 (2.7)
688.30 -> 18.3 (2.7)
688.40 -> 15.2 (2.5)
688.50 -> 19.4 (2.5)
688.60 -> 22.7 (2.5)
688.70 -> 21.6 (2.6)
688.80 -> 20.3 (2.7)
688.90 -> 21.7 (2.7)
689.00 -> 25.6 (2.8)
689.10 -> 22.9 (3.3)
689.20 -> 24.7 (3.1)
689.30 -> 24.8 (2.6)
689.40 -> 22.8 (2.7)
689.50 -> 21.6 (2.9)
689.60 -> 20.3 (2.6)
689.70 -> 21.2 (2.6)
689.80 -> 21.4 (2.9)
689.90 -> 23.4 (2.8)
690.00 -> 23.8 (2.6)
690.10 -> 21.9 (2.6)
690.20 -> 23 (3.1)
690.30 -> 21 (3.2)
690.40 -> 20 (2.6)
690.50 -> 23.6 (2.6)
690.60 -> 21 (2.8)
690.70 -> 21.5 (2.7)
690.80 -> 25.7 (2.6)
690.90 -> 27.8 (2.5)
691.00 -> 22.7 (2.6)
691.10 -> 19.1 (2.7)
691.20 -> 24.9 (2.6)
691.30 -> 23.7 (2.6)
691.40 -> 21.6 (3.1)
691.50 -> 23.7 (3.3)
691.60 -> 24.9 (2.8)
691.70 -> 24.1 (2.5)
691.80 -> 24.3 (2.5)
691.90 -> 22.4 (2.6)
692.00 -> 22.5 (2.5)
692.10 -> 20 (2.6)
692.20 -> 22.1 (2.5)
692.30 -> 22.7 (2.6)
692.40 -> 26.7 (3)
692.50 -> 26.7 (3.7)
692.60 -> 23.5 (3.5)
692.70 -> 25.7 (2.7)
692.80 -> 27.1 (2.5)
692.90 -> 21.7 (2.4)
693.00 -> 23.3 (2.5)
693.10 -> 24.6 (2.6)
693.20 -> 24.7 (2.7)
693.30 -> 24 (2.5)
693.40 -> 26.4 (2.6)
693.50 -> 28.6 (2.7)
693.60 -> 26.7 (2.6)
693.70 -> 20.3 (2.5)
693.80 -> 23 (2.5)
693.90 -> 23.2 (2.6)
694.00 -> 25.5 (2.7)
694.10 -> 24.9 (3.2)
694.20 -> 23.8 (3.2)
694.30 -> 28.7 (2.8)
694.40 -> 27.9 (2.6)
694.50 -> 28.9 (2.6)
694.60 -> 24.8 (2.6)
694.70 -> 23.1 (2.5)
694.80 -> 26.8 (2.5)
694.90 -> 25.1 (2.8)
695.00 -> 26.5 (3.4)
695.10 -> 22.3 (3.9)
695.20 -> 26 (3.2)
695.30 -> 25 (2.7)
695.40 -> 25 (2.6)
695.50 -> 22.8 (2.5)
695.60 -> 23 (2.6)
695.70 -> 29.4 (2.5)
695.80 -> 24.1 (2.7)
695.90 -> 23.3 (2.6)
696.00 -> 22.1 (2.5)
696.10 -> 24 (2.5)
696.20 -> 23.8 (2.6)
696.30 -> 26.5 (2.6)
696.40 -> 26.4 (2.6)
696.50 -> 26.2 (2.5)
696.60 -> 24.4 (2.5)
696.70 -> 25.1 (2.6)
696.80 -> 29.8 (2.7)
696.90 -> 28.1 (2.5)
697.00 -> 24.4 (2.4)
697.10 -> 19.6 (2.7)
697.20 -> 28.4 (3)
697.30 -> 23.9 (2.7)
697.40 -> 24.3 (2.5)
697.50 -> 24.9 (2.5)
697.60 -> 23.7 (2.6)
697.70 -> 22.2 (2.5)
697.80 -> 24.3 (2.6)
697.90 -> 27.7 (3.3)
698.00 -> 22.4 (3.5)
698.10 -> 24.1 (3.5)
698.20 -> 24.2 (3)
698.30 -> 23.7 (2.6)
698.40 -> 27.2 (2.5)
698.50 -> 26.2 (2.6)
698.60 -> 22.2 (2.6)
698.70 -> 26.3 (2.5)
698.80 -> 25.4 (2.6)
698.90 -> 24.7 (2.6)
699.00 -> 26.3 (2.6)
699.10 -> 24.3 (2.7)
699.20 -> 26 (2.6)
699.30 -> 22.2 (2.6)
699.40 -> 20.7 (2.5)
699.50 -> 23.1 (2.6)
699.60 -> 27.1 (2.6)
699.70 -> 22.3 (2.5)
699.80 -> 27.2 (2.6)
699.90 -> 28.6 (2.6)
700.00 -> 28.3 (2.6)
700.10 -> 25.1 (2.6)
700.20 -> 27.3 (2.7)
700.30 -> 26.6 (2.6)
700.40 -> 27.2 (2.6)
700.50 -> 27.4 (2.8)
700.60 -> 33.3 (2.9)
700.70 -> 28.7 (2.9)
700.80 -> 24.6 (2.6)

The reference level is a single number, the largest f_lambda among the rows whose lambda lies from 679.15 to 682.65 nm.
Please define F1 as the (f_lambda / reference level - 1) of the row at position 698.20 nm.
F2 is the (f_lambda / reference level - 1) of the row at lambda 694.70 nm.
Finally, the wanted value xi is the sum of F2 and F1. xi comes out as -0.24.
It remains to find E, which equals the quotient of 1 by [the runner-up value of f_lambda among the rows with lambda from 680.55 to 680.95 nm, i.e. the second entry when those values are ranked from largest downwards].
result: 0.0441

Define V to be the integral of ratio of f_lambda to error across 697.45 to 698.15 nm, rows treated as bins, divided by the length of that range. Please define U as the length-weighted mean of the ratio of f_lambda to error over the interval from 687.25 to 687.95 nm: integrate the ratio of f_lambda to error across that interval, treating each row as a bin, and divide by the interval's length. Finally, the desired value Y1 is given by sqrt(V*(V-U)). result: 3.5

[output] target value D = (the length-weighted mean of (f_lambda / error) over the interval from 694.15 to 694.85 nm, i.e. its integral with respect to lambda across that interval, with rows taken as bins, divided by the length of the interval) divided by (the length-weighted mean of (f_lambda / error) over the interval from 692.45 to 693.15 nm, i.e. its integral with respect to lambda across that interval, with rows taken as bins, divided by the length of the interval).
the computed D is 1.11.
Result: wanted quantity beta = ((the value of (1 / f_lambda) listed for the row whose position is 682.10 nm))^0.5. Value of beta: 0.213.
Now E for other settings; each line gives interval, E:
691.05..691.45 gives 0.0422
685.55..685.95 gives 0.0490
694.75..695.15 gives 0.0377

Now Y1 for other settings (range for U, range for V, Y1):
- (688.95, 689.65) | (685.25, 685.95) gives 2.5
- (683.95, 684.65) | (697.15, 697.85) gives 3.6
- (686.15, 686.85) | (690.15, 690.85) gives 1.8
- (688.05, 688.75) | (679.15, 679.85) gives 3.7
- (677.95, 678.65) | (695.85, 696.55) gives 1.3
